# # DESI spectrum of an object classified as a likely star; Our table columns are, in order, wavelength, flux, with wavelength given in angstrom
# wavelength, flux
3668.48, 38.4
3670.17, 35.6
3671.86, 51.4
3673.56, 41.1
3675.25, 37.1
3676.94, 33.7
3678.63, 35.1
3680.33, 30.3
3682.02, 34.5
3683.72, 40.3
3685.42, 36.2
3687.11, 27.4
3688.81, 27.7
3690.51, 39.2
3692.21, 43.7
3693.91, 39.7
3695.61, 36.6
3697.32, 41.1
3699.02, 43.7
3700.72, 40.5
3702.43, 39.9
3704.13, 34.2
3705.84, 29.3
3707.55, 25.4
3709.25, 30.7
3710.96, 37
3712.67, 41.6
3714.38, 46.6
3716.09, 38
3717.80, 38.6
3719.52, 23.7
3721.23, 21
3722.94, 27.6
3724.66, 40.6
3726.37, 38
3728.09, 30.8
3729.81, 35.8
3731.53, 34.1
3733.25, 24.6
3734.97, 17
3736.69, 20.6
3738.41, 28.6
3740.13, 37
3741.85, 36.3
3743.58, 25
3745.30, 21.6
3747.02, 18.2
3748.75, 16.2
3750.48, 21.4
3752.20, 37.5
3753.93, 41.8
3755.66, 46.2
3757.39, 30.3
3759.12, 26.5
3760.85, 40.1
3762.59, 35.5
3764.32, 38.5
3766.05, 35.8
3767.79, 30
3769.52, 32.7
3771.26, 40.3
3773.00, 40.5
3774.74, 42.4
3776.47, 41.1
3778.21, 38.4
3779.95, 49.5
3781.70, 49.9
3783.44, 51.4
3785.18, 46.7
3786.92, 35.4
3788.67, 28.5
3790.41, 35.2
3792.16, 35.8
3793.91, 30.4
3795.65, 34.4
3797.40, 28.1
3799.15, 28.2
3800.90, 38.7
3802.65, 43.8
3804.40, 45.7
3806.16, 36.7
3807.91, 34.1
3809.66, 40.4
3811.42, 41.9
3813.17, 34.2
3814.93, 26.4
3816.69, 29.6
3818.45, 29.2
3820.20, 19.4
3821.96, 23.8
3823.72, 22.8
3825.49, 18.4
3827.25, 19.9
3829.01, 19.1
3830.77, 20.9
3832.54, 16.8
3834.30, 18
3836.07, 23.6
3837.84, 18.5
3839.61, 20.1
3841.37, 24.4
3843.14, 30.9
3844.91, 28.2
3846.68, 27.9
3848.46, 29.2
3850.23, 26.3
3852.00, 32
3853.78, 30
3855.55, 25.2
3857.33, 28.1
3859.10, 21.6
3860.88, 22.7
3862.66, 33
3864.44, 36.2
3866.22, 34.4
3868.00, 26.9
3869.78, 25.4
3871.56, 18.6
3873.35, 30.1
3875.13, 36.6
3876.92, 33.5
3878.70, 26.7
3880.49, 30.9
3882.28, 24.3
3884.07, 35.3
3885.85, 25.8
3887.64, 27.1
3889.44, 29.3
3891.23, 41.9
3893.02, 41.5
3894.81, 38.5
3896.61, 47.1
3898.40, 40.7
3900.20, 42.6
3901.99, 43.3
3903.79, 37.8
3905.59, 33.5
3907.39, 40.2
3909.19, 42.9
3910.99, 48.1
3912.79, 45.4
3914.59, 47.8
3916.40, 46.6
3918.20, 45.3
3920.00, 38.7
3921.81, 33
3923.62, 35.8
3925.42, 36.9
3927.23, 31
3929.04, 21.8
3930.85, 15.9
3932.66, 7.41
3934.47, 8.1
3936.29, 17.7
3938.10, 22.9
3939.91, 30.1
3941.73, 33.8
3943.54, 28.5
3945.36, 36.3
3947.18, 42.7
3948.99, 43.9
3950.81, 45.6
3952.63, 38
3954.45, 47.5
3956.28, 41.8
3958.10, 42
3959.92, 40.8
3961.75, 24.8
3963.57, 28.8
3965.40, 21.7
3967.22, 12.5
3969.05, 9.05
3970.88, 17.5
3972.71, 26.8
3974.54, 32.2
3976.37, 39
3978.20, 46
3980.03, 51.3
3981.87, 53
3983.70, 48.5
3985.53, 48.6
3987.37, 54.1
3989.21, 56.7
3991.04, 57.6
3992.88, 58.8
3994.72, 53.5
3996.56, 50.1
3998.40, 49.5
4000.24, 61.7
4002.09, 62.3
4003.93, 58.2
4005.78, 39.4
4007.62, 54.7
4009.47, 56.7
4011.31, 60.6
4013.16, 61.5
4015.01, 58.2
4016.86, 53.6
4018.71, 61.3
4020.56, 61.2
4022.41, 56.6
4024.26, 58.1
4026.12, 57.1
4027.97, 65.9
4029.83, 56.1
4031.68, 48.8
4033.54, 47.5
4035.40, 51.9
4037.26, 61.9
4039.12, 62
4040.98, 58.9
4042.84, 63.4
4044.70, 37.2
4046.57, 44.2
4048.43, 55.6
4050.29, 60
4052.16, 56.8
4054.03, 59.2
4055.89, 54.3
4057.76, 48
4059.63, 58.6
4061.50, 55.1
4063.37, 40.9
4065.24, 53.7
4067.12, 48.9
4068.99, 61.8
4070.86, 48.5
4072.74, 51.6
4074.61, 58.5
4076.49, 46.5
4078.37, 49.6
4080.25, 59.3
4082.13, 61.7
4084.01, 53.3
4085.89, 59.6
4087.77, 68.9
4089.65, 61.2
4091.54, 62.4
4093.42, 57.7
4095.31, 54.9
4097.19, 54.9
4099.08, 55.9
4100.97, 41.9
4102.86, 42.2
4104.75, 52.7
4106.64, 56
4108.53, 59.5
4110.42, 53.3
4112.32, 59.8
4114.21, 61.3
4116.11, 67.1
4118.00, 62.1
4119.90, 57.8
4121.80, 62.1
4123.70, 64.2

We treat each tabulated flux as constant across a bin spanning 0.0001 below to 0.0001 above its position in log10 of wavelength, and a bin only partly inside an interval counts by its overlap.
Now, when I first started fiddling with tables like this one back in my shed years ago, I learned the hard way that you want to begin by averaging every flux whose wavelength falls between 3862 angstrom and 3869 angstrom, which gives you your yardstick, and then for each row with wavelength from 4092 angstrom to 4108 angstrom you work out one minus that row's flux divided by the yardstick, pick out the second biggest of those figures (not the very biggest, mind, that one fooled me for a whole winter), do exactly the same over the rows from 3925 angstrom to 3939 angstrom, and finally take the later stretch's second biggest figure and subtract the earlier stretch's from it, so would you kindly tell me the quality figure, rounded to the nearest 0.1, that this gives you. -1.0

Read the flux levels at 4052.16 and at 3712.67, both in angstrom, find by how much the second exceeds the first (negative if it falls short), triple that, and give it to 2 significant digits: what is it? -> -46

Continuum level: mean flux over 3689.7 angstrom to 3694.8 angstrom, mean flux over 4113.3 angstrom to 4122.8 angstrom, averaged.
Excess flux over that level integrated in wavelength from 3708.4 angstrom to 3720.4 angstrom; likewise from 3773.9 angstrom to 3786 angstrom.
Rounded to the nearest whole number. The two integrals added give -249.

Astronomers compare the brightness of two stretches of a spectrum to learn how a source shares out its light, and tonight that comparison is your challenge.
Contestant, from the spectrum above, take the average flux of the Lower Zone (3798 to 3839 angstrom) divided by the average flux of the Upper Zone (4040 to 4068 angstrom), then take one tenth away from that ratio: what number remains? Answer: 0.43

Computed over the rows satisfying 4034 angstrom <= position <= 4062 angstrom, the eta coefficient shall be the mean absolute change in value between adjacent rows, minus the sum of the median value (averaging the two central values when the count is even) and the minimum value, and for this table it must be -87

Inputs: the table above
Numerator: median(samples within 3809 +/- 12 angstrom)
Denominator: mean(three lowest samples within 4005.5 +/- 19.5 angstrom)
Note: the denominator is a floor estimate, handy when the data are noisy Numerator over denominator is 0.7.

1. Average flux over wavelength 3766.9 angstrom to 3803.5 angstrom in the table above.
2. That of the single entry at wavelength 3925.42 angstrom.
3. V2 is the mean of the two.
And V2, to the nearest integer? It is 38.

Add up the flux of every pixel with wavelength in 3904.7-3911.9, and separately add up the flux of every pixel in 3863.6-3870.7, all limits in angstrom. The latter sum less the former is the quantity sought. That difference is -42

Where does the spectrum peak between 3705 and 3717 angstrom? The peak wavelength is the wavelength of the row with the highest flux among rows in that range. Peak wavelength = 3714.38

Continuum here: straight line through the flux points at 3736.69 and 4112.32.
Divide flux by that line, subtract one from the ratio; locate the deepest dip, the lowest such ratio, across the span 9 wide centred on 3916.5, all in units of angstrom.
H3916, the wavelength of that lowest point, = 3920.00 angstrom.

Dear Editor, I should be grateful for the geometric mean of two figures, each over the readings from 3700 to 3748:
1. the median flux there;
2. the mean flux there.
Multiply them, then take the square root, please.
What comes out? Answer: 32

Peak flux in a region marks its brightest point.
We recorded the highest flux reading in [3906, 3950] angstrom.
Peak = 48.1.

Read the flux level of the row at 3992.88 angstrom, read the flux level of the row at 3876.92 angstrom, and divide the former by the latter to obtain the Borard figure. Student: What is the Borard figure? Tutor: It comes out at 1.8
